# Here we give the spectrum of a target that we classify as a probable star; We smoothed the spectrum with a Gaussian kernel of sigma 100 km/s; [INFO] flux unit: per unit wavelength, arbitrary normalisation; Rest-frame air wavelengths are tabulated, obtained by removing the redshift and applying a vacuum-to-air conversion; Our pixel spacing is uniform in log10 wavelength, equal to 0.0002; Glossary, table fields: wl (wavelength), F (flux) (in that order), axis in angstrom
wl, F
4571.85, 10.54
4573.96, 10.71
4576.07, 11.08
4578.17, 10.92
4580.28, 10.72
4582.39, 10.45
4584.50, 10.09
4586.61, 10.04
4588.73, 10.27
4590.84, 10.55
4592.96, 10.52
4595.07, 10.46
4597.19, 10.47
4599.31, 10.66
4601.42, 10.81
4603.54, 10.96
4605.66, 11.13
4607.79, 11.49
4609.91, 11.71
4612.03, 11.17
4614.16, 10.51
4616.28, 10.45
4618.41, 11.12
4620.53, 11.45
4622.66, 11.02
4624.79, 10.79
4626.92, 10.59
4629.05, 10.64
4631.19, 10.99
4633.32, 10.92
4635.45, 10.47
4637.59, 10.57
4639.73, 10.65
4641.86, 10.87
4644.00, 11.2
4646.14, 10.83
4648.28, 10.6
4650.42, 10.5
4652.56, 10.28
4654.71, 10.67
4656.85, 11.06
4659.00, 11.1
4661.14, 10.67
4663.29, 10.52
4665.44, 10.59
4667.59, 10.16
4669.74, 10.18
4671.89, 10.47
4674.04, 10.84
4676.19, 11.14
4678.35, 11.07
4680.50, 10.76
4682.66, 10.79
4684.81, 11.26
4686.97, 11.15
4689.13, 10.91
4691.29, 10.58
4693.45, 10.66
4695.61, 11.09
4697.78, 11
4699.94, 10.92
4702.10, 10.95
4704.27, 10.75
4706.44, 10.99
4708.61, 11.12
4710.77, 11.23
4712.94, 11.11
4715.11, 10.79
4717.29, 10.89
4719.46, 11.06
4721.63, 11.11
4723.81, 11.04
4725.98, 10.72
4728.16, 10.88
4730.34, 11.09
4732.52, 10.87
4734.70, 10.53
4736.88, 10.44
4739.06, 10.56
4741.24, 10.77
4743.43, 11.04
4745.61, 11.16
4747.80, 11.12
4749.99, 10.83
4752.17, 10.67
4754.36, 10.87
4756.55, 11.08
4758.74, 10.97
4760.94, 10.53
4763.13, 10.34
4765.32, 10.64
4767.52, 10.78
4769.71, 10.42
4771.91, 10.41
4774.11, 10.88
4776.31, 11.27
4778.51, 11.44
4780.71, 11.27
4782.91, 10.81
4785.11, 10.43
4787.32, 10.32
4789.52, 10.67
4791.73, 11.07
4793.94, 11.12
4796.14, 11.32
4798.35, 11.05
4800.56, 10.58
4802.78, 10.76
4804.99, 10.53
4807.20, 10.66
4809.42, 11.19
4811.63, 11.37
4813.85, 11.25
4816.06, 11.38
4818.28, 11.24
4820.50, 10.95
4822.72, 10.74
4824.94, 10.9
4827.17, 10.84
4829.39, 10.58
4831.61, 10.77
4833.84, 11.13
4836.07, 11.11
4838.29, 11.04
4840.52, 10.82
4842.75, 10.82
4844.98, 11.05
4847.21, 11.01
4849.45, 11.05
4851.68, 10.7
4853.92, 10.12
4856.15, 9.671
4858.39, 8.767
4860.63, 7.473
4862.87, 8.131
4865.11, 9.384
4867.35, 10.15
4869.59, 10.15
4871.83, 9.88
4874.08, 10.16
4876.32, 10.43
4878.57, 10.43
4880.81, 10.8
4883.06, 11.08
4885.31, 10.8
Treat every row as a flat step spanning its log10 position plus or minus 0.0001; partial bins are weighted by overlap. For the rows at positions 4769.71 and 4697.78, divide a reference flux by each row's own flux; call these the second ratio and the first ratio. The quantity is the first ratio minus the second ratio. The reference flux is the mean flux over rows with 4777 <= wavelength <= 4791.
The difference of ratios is -0.055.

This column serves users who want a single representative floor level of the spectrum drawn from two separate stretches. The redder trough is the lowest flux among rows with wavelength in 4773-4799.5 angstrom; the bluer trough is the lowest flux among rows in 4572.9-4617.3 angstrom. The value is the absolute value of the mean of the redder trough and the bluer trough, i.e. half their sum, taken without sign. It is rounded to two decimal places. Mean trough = 10.18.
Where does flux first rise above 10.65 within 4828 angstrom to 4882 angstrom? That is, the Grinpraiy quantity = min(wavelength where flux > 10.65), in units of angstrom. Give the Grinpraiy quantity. 4831.61 angstrom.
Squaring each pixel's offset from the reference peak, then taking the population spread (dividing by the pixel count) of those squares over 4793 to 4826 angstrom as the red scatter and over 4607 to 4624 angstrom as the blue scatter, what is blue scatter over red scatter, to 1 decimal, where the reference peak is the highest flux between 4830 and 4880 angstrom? 1.6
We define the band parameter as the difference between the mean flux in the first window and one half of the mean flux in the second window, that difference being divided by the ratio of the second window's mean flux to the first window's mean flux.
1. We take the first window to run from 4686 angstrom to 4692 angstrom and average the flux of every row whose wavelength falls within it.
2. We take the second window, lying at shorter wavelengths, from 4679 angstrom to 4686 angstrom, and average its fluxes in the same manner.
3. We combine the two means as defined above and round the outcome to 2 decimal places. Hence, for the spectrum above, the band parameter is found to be 5.38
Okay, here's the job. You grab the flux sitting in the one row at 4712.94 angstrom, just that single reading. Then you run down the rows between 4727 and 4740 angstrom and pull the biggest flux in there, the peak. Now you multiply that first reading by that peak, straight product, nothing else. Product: 123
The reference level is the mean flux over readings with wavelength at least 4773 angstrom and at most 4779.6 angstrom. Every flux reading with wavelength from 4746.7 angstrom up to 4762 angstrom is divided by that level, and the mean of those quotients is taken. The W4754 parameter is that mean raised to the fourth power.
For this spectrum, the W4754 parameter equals 0.89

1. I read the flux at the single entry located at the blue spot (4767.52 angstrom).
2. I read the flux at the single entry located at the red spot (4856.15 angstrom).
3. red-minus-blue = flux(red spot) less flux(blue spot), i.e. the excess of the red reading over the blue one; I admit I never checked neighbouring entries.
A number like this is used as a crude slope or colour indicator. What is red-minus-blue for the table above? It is -1.1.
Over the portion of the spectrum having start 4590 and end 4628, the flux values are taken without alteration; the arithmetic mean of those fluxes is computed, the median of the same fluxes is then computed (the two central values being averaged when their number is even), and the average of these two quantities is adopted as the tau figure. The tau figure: 10.8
